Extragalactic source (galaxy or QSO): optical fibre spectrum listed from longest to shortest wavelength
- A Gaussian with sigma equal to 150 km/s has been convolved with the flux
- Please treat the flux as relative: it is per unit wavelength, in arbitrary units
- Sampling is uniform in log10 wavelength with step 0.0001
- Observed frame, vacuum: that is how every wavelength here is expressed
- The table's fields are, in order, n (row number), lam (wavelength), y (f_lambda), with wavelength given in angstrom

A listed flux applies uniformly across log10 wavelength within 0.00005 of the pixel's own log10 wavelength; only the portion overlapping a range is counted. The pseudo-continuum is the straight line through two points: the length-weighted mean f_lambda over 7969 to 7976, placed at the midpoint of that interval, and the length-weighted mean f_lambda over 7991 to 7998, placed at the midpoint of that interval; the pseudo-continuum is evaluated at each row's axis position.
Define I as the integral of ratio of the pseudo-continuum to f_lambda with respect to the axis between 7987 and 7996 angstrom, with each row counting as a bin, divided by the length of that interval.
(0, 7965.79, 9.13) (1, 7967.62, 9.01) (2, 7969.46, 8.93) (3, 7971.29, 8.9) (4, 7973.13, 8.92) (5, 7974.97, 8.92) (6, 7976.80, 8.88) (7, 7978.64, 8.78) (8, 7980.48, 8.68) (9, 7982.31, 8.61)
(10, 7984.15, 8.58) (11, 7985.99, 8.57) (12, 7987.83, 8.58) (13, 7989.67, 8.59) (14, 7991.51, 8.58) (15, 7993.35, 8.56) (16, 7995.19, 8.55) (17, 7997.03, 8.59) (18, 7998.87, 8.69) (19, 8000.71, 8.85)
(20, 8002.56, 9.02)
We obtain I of 1.006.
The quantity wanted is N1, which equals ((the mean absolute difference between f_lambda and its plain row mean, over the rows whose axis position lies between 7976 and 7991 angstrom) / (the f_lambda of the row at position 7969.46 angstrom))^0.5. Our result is 0.10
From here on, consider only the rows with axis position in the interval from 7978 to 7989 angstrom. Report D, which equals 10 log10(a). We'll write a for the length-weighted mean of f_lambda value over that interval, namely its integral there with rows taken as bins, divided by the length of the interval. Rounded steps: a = 8.63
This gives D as 9.36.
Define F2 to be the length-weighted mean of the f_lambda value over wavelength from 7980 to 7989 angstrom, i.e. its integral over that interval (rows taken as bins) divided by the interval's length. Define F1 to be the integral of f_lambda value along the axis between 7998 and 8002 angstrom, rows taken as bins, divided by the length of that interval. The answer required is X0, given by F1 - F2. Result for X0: 0.2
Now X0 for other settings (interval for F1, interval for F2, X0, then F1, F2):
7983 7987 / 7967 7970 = -0.4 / 8.57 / 8.96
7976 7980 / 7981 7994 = 0.2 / 8.80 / 8.59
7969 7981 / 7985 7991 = 0.3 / 8.86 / 8.58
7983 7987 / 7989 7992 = 0.0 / 8.57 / 8.59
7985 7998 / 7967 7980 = -0.3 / 8.58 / 8.89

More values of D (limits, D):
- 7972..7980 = 9.47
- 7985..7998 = 9.33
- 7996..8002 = 9.41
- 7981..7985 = 9.35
